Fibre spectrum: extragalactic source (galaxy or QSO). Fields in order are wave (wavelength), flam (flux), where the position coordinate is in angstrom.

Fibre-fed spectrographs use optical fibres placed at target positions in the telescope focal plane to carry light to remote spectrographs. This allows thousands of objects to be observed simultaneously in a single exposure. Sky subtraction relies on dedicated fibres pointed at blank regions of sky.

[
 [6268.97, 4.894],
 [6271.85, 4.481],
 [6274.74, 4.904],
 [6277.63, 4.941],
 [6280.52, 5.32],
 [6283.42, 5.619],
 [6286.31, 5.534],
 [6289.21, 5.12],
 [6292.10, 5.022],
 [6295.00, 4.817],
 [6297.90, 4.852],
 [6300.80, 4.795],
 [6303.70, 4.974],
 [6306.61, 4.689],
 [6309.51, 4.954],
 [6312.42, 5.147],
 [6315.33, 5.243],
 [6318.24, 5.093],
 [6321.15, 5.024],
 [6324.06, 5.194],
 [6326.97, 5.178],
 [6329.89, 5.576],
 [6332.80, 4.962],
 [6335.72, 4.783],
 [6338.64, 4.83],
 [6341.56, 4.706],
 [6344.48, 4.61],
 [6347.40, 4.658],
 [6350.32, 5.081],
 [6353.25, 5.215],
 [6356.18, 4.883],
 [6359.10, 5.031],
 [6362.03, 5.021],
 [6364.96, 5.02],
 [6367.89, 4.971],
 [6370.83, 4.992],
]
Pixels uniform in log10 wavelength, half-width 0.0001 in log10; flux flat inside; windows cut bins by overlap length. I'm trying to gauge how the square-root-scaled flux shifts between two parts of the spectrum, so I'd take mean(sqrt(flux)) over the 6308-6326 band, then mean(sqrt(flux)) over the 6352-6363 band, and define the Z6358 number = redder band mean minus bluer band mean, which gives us -0.016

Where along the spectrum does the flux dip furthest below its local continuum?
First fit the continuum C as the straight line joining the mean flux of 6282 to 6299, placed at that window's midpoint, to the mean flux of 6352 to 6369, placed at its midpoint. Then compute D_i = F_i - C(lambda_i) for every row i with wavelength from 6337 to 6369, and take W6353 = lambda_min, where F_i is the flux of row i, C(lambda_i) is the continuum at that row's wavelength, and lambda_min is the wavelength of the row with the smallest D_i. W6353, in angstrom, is 6344.48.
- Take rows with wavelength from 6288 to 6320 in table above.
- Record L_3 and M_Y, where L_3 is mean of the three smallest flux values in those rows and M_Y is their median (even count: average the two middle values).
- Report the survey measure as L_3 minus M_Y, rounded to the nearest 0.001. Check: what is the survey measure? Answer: -0.207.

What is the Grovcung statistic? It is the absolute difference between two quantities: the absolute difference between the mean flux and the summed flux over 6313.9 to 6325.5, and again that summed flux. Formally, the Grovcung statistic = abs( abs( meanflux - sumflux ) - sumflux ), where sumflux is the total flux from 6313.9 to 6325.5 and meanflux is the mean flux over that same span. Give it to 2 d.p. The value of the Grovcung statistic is 5.14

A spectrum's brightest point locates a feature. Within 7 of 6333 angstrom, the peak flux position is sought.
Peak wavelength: 6329.89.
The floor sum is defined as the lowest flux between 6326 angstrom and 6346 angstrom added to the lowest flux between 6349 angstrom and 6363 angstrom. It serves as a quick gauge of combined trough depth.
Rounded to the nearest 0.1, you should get 9.5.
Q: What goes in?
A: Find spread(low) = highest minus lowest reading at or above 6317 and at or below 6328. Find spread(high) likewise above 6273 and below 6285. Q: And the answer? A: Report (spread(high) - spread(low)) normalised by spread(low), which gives 3.2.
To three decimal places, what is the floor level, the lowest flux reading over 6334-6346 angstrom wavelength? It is 4.610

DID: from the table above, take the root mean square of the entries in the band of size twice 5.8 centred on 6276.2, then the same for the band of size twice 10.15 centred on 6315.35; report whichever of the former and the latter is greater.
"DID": 5.05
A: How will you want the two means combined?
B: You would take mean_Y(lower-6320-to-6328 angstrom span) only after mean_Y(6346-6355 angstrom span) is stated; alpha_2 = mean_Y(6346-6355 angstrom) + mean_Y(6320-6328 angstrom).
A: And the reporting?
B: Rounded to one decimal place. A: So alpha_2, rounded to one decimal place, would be 10.1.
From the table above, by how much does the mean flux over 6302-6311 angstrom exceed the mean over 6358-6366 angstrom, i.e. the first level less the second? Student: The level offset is -0.15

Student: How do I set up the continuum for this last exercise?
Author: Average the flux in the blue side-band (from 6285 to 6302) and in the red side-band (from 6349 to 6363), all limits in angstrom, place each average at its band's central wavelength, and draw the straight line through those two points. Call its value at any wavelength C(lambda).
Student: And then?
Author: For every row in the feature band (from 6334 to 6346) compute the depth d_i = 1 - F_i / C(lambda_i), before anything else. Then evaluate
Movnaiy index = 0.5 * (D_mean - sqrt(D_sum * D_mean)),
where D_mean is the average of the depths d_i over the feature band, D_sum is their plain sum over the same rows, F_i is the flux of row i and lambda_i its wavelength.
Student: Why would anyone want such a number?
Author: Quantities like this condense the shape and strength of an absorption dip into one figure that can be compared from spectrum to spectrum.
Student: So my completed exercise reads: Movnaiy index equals -0.031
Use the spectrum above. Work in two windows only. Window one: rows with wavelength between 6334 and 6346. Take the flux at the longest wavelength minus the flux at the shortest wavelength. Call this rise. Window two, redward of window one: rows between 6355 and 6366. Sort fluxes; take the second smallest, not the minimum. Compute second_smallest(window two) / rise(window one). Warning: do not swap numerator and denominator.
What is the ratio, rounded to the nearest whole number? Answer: -29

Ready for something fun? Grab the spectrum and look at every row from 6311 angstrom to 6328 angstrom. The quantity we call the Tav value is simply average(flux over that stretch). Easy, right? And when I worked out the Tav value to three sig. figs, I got 5.15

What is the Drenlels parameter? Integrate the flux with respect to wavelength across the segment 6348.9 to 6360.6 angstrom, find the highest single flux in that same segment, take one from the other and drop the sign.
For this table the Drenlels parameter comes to 54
